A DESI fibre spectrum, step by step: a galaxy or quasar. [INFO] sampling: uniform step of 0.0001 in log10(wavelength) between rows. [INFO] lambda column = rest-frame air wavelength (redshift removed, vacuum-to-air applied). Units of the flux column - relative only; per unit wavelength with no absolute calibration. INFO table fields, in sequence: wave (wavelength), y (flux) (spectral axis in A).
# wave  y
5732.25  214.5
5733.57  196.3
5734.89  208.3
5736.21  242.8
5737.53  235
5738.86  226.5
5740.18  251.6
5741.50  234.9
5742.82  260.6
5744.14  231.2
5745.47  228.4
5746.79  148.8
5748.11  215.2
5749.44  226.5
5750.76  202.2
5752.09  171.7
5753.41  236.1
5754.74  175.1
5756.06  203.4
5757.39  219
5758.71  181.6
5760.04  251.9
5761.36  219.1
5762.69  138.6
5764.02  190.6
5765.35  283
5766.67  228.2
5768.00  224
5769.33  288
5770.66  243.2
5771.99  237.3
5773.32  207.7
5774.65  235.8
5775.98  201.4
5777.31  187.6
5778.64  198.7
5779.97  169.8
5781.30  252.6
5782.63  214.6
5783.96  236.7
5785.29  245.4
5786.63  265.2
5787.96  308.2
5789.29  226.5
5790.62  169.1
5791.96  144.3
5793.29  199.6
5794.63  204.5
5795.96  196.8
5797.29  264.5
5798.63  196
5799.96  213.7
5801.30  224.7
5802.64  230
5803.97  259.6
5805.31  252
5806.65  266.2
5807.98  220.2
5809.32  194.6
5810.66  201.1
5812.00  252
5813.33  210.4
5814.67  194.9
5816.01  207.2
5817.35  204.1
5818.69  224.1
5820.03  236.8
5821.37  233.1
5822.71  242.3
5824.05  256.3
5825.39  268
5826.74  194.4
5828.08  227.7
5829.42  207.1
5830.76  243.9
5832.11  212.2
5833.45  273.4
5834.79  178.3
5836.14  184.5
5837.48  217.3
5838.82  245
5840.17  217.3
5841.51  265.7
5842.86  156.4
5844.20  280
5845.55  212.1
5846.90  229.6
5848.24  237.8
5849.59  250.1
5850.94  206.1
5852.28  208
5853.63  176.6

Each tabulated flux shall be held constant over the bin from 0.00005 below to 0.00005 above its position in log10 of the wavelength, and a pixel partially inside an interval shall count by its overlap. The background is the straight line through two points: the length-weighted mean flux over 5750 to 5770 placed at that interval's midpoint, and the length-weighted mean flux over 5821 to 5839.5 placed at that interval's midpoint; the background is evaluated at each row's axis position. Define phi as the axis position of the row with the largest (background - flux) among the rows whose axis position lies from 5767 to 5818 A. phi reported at 5791.96 A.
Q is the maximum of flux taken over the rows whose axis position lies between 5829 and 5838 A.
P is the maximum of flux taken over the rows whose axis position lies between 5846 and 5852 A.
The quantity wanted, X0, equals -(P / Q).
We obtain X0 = -0.91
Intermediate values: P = 250.1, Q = 273.4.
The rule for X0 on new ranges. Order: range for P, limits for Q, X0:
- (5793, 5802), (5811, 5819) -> -1.05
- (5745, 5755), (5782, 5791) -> -0.77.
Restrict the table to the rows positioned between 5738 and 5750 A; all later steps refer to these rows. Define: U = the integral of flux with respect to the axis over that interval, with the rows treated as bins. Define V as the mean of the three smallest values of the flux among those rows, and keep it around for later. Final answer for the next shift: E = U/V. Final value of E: 13.7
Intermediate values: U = 2698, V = 197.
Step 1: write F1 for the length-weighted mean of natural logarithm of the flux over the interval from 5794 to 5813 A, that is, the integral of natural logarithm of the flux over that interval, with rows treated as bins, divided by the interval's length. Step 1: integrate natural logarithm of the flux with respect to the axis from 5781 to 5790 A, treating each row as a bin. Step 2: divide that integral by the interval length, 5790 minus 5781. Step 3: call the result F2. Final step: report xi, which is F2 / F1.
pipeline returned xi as 1.02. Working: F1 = 5.42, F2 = 5.52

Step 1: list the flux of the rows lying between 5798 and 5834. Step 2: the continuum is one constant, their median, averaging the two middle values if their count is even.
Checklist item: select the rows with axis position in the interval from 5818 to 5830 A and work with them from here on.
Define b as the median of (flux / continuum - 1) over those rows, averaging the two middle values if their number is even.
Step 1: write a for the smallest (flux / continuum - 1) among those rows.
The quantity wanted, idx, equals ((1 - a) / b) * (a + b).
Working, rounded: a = -0.135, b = 0.037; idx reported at -3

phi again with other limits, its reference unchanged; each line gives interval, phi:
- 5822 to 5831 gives 5826.74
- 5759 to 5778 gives 5762.69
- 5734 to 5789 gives 5762.69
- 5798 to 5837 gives 5834.79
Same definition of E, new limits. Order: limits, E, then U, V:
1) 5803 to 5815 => 14.0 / 2748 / 197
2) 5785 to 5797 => 15.4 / 2620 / 170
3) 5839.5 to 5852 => 14.9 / 2848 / 192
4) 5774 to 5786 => 14.0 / 2592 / 185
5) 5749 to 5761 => 14.1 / 2491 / 176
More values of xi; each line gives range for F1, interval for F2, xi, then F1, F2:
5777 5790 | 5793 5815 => 0.99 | 5.43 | 5.40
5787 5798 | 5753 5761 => 1.00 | 5.35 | 5.34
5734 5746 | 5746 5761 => 0.97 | 5.45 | 5.31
